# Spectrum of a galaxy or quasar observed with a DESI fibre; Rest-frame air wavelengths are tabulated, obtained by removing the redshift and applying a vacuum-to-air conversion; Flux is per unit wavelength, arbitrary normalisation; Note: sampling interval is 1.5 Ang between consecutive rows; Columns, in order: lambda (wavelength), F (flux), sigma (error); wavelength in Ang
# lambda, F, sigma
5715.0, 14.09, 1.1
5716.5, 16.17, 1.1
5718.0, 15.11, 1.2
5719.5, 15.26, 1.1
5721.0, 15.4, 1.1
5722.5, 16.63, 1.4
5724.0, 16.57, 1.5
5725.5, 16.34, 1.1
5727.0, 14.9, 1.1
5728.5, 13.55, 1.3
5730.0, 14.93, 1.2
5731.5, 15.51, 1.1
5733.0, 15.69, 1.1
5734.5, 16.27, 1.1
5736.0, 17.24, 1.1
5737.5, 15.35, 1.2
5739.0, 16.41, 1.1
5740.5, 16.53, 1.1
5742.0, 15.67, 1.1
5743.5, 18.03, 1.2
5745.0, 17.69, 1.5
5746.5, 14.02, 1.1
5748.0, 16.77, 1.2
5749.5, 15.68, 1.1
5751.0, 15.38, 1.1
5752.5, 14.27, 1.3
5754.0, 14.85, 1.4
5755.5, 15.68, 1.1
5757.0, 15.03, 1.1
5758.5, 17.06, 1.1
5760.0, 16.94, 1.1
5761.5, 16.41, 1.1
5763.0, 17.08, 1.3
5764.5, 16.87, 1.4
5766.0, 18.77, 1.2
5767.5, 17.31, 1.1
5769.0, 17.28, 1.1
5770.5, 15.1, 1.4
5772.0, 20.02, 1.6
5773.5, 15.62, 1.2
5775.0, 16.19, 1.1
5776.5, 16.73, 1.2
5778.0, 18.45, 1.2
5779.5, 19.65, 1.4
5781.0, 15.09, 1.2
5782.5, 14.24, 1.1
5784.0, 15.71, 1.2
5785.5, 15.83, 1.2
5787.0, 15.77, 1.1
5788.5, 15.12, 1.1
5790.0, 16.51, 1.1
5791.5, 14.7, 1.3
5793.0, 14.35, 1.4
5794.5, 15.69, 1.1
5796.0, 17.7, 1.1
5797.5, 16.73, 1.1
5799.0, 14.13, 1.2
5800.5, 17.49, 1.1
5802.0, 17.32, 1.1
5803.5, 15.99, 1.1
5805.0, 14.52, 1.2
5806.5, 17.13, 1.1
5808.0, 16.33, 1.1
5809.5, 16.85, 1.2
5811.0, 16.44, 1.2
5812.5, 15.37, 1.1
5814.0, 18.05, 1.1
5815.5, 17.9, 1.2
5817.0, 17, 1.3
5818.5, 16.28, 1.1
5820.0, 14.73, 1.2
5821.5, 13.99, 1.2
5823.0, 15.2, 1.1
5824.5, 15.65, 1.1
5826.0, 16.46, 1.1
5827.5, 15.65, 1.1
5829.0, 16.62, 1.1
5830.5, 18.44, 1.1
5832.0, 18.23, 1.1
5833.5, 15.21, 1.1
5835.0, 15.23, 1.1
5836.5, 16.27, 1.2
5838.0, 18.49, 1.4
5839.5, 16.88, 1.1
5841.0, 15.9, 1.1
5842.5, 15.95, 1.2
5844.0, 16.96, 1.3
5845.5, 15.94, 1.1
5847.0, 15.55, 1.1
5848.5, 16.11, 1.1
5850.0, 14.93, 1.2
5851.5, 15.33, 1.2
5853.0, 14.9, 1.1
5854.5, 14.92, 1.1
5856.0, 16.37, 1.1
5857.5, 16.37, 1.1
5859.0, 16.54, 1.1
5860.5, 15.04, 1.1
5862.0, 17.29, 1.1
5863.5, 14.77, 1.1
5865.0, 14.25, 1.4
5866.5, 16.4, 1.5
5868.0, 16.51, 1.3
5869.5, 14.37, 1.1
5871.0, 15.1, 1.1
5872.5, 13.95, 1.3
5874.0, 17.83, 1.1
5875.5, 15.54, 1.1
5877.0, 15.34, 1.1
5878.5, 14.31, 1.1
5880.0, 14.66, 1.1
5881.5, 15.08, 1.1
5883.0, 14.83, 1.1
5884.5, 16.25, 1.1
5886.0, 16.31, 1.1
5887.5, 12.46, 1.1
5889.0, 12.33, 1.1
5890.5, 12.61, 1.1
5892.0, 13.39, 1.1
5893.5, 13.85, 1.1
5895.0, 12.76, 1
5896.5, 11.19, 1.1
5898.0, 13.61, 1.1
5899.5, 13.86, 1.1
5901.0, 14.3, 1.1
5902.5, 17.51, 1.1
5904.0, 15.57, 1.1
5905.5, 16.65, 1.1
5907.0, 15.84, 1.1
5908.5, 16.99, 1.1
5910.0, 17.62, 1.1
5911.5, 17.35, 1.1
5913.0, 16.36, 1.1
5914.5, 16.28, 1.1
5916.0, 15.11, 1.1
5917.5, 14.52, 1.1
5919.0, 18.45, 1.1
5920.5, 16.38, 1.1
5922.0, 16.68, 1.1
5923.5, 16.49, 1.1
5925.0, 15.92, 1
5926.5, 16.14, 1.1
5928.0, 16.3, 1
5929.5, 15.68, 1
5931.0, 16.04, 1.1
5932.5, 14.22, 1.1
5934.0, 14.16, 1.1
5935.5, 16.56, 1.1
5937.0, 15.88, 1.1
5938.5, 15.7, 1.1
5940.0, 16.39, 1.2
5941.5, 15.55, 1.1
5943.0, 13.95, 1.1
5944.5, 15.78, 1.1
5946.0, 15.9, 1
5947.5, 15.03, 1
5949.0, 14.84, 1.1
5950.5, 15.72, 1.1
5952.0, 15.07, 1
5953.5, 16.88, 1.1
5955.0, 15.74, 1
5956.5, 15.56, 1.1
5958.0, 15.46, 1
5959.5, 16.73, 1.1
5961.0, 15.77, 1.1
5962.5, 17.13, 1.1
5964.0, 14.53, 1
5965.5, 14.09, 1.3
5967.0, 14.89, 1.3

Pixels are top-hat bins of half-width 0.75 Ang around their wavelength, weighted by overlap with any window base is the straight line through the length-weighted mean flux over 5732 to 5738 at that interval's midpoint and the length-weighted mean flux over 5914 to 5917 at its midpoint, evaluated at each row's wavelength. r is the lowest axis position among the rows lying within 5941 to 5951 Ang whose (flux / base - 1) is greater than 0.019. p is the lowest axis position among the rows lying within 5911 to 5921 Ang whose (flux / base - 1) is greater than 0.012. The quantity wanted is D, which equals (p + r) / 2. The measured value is 5928.0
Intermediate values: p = 5911.5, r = 5944.5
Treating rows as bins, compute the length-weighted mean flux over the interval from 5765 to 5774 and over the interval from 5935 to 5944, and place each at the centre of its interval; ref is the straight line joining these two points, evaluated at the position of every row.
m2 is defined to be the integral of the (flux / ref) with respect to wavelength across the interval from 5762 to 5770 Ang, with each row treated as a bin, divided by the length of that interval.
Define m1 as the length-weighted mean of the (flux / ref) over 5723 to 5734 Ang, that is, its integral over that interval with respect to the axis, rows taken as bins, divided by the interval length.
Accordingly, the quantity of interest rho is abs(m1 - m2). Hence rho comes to 0.131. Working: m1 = 0.87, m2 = 1.00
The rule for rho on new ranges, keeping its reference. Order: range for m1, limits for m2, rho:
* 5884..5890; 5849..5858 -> 0.059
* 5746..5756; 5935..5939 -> 0.155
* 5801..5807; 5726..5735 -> 0.103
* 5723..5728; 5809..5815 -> 0.098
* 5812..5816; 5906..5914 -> 0.040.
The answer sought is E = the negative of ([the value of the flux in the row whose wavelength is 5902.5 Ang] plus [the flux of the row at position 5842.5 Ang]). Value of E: -33.5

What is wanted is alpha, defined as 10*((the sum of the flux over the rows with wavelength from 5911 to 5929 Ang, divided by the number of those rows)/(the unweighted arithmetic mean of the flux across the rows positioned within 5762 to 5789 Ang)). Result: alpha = 9.8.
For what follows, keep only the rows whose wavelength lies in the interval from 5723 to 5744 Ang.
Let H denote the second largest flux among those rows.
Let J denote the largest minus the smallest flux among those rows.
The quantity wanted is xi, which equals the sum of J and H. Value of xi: 21.7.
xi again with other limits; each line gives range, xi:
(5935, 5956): 19.5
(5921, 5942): 19.1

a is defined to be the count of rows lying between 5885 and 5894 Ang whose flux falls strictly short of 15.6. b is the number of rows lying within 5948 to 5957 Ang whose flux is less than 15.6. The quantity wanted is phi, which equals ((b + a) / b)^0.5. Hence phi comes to 1.63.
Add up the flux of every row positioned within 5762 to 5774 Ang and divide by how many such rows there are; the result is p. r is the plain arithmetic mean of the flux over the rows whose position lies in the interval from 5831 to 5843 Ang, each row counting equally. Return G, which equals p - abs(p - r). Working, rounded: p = 17.3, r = 16.5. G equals 16.5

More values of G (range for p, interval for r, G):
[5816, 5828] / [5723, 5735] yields 15.5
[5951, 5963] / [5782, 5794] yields 15.3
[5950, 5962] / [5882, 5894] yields 14.0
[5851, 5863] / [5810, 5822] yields 15.5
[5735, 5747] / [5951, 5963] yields 16.0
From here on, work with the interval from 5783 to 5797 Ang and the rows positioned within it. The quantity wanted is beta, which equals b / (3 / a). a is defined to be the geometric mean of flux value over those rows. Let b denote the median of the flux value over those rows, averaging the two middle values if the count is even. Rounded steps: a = 15.7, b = 15.7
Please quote 82.1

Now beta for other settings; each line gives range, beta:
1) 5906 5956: 84.2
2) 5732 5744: 89.2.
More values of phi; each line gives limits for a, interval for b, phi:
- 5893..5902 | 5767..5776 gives 2.65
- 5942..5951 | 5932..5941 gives 1.58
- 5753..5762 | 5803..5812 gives 1.73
